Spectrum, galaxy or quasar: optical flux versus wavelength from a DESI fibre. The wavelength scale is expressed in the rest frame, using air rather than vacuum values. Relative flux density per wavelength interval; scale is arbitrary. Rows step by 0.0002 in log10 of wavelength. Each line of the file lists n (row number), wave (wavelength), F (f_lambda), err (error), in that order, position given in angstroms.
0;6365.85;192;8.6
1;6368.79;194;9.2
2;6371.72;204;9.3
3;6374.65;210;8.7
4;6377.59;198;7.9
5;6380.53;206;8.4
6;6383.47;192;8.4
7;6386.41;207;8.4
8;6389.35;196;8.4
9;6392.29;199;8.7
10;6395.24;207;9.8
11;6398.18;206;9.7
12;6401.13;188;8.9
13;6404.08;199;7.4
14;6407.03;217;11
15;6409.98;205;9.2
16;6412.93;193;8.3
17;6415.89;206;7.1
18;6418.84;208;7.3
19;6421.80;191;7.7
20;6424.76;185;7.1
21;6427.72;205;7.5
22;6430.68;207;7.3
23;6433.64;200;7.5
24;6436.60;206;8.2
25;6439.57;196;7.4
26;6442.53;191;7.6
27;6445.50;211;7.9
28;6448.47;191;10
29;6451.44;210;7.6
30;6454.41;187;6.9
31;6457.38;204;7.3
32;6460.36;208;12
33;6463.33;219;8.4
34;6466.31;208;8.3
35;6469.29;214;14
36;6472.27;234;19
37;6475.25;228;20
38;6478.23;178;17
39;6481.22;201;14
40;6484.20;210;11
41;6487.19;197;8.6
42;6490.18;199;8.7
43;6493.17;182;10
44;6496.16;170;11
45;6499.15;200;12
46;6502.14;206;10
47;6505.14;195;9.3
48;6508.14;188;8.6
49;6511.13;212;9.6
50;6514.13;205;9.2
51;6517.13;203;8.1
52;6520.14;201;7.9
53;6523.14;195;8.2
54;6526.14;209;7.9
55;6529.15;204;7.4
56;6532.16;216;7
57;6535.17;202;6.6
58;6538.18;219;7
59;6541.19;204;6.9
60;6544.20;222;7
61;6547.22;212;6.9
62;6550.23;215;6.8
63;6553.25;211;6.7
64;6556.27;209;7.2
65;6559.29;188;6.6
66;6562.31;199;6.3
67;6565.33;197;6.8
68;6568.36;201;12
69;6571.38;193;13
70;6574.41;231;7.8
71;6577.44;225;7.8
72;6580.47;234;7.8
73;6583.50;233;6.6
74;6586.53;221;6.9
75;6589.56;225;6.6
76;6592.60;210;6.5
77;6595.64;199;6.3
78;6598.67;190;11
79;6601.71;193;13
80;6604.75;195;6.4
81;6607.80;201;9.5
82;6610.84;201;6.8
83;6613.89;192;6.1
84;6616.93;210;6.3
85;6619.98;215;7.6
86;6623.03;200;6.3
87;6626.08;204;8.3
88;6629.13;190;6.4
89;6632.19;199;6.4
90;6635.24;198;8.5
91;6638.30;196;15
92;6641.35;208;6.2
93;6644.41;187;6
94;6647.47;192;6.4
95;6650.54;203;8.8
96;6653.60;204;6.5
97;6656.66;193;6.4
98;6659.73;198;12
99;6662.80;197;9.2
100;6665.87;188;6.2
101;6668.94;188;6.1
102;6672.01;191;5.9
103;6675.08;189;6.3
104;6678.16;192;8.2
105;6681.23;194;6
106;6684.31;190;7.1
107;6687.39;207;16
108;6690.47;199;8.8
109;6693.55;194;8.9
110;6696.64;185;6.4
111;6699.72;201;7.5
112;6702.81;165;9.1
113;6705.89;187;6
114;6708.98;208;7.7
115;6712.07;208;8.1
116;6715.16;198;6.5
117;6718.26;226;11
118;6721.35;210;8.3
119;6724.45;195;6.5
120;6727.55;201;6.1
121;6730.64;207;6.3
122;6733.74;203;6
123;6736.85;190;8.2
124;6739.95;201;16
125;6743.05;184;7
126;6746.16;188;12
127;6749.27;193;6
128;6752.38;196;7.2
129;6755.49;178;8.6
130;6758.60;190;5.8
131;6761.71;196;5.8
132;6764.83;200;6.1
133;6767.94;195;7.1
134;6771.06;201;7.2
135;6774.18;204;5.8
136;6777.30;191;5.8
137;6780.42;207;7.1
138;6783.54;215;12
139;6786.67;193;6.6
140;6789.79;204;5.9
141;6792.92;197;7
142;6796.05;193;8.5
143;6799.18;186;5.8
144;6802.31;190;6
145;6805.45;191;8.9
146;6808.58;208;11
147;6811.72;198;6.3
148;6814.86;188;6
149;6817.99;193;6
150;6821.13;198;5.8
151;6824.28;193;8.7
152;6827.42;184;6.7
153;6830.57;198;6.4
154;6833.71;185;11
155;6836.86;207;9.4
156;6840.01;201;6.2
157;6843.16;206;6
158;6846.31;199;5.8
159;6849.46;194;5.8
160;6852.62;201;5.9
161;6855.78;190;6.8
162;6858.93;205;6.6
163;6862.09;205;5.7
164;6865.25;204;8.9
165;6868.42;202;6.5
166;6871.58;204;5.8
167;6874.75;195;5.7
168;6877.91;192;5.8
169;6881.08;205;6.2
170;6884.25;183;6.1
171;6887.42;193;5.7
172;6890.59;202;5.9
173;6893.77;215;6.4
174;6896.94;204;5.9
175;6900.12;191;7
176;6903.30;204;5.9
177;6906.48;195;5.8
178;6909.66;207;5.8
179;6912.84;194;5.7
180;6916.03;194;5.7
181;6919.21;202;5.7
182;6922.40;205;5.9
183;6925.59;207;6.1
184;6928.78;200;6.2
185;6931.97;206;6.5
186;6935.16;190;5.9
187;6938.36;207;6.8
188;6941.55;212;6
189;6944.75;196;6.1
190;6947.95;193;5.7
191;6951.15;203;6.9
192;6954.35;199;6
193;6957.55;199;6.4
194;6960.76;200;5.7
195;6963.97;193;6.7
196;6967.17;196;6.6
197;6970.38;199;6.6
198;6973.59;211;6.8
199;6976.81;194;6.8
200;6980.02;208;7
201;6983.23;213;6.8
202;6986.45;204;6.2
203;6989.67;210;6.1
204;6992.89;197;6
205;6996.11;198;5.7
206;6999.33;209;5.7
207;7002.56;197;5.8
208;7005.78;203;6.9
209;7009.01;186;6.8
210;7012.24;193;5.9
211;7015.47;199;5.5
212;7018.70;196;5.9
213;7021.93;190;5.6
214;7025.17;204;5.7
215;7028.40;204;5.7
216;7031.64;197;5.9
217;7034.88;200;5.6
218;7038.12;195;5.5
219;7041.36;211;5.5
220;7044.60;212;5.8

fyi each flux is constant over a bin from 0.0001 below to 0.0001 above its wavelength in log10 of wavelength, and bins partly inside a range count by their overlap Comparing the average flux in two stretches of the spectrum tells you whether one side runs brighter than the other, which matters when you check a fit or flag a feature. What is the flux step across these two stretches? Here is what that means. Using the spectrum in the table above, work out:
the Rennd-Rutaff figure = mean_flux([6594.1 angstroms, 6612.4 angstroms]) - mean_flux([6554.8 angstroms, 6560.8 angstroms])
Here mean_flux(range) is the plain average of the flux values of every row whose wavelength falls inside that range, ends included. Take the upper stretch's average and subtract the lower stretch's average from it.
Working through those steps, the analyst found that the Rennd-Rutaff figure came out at -2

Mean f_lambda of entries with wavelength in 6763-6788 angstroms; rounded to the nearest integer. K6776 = 201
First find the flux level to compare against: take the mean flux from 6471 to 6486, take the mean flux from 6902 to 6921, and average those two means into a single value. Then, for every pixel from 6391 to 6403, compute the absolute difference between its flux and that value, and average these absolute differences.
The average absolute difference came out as 6.5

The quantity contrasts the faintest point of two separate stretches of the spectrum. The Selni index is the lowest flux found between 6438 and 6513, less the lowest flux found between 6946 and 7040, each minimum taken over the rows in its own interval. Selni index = -16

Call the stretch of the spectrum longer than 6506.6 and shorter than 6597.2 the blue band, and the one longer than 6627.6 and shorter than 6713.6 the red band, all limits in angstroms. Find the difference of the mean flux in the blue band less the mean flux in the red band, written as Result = 15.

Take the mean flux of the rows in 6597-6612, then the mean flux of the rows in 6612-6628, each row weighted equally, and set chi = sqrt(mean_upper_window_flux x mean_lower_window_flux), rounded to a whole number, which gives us 200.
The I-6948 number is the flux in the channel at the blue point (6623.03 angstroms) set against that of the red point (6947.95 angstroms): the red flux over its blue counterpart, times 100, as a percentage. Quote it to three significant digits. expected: 96.5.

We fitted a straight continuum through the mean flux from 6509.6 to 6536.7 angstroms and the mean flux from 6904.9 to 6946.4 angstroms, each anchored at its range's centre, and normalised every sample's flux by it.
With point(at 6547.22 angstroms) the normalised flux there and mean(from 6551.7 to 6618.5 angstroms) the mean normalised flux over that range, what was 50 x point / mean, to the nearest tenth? 51.1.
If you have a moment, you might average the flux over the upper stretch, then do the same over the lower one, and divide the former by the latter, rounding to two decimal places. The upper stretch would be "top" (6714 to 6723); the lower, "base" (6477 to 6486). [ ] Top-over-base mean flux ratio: 1.08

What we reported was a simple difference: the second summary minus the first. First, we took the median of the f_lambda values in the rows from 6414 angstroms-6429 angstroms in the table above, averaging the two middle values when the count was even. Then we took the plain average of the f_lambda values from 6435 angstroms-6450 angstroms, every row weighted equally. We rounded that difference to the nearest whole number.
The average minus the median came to -6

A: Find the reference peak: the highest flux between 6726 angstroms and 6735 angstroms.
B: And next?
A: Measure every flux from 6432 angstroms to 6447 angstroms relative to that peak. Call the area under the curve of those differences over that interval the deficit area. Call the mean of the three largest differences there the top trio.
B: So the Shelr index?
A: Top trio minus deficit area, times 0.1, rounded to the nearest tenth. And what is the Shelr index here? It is 9.1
